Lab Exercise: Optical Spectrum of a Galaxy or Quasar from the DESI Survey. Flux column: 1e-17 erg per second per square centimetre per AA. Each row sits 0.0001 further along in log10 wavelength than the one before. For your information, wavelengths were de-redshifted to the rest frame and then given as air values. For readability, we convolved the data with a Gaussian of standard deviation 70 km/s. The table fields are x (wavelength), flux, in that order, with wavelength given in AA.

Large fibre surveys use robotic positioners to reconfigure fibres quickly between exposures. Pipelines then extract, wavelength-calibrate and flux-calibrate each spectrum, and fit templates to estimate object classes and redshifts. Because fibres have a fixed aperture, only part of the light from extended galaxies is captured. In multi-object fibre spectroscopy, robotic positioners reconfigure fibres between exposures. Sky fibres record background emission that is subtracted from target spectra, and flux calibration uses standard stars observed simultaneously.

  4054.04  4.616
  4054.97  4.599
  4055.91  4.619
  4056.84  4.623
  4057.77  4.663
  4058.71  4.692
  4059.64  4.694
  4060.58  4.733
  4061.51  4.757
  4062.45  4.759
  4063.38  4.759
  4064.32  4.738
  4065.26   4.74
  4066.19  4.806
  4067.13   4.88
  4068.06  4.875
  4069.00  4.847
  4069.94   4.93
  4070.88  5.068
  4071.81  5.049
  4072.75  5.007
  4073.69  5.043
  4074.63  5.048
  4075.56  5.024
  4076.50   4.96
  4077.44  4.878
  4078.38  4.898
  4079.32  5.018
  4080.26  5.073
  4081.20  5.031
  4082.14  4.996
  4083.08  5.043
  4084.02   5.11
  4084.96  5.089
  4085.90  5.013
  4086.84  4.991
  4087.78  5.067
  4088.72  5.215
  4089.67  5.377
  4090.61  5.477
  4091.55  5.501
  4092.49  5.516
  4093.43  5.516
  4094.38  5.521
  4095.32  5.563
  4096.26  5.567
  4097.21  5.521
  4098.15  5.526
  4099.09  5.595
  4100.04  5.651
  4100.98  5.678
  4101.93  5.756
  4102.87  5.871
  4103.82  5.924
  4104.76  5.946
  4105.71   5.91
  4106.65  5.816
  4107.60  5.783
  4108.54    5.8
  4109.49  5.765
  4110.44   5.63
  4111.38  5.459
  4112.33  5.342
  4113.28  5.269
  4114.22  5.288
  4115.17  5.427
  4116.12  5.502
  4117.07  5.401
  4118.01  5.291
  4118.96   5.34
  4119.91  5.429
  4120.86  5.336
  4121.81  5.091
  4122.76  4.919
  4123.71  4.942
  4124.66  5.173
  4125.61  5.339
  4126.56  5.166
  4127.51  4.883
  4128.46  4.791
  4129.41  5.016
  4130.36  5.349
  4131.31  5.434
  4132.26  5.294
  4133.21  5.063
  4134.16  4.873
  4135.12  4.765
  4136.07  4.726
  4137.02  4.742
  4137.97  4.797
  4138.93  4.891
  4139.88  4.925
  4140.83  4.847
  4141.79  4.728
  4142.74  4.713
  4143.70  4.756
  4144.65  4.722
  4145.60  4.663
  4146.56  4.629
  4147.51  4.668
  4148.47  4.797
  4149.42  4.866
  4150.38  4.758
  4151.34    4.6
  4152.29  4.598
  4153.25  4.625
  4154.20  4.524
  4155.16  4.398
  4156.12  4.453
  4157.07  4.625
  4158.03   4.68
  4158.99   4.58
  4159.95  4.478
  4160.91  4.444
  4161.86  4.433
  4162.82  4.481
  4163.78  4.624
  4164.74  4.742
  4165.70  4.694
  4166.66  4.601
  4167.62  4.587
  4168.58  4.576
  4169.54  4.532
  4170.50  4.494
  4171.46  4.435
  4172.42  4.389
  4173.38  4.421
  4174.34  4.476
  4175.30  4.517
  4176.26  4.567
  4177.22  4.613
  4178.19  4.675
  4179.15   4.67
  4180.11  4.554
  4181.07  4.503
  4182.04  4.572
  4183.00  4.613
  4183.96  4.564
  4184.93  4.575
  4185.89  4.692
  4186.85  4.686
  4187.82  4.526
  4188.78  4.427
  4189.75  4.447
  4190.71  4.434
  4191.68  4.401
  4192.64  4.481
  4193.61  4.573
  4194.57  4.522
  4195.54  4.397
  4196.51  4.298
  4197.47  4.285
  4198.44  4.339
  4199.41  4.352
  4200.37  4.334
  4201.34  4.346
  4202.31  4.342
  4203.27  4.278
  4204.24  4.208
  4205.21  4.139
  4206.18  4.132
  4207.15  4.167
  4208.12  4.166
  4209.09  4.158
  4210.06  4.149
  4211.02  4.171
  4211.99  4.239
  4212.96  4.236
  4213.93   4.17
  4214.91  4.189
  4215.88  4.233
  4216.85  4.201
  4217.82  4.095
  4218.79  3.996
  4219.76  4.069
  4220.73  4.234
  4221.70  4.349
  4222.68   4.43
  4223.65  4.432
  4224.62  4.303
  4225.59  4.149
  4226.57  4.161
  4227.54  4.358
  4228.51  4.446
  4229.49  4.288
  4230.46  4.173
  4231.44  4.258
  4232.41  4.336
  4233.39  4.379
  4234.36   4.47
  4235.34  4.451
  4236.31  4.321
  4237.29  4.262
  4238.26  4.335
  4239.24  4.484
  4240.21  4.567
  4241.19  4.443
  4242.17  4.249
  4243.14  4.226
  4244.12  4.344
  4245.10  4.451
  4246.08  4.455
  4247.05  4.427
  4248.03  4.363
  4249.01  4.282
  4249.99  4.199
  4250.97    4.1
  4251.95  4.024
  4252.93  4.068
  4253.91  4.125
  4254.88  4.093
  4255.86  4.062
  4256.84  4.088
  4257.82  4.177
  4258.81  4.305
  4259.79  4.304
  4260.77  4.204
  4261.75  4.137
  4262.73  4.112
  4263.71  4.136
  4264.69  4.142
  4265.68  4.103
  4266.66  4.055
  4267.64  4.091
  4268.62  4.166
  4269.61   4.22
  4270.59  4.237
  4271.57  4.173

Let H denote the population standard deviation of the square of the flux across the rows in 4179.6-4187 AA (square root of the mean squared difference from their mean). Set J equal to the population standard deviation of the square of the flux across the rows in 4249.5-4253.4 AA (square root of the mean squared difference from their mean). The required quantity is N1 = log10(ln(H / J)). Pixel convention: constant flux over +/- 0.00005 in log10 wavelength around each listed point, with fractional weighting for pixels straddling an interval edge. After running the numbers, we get -1.20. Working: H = 0.56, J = 0.53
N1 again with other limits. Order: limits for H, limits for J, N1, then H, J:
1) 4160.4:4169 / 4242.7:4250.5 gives -0.88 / 0.92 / 0.81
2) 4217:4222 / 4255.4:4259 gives -0.55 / 1.06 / 0.80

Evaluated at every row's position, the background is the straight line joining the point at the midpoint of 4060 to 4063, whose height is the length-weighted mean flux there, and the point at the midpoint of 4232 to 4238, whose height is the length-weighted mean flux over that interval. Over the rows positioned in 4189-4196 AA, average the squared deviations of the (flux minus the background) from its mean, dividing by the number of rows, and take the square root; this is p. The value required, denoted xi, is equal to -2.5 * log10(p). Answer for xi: 3.0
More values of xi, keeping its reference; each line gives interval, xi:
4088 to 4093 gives 2.4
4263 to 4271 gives 3.0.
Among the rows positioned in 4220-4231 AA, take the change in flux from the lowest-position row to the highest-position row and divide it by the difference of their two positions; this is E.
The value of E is -0.006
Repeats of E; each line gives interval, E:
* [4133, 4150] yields -0.012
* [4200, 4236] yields 0.003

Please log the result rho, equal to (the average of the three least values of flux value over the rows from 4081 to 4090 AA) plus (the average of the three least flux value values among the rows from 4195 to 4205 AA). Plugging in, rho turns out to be 9.3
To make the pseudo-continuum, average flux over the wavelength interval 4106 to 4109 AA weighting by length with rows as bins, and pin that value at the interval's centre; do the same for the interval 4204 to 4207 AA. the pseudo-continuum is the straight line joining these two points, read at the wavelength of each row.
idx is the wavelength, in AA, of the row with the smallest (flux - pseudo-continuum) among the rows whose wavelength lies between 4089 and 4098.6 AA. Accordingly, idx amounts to 4089.67 AA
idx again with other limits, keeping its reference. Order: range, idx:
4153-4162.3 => 4155.16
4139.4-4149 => 4146.56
